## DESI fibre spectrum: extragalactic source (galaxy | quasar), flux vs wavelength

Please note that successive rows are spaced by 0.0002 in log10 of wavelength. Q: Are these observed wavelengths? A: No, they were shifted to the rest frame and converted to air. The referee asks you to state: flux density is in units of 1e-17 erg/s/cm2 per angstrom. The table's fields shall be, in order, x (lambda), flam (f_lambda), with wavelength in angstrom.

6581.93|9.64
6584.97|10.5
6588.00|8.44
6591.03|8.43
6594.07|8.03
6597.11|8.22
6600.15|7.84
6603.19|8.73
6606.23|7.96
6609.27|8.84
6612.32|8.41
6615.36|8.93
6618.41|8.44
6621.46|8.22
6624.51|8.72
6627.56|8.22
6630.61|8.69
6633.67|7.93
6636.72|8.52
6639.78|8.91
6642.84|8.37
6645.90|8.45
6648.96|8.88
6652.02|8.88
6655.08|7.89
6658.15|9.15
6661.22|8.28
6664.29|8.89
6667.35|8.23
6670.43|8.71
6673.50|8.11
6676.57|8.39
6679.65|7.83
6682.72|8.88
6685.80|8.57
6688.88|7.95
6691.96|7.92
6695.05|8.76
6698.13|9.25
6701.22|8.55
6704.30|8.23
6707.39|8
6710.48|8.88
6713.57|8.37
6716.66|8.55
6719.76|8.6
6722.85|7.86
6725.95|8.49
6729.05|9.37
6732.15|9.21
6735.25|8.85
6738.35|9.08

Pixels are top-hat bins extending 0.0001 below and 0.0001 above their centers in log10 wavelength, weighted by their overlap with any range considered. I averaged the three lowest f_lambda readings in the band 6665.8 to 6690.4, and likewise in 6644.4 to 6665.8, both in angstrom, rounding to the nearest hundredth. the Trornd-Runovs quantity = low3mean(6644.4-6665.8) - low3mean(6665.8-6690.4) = 0.24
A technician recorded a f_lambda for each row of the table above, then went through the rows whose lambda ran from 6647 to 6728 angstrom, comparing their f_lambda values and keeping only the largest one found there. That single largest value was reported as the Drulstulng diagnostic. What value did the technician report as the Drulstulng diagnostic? 9.25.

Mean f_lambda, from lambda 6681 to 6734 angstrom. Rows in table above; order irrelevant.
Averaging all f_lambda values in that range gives 8.555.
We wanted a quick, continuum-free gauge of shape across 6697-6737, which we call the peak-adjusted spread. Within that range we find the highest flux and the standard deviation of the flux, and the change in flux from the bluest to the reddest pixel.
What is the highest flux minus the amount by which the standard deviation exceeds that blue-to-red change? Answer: 8.5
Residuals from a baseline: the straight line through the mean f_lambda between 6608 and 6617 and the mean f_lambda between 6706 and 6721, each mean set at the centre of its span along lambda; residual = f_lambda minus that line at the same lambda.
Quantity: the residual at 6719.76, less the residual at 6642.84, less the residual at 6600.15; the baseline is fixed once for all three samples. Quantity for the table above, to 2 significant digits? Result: 1.3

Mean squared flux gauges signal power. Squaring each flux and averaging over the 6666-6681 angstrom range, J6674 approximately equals 68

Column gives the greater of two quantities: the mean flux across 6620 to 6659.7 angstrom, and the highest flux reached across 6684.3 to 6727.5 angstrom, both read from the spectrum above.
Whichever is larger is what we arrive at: 9.25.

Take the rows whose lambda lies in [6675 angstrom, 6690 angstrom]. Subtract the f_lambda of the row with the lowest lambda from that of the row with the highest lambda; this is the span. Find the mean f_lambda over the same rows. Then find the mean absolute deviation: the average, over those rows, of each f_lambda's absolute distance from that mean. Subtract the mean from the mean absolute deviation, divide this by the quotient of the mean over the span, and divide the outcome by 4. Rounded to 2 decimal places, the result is 0.11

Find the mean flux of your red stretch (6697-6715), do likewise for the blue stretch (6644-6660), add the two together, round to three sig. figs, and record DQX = 17.2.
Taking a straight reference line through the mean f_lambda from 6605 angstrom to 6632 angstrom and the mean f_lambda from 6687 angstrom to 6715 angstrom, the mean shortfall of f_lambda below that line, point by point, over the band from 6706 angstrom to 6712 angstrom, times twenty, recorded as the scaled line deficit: 0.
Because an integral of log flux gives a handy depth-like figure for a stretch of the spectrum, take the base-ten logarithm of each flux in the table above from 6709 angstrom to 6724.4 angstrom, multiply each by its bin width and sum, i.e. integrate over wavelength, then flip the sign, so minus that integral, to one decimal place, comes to -14.3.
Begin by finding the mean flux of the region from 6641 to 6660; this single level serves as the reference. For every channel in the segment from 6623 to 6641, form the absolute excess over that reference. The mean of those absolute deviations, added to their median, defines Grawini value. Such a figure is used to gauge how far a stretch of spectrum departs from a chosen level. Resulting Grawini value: 0.49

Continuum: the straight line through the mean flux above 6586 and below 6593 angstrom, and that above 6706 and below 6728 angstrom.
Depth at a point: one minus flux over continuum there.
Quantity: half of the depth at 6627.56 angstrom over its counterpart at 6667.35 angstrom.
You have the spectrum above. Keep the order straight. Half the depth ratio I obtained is 0.6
